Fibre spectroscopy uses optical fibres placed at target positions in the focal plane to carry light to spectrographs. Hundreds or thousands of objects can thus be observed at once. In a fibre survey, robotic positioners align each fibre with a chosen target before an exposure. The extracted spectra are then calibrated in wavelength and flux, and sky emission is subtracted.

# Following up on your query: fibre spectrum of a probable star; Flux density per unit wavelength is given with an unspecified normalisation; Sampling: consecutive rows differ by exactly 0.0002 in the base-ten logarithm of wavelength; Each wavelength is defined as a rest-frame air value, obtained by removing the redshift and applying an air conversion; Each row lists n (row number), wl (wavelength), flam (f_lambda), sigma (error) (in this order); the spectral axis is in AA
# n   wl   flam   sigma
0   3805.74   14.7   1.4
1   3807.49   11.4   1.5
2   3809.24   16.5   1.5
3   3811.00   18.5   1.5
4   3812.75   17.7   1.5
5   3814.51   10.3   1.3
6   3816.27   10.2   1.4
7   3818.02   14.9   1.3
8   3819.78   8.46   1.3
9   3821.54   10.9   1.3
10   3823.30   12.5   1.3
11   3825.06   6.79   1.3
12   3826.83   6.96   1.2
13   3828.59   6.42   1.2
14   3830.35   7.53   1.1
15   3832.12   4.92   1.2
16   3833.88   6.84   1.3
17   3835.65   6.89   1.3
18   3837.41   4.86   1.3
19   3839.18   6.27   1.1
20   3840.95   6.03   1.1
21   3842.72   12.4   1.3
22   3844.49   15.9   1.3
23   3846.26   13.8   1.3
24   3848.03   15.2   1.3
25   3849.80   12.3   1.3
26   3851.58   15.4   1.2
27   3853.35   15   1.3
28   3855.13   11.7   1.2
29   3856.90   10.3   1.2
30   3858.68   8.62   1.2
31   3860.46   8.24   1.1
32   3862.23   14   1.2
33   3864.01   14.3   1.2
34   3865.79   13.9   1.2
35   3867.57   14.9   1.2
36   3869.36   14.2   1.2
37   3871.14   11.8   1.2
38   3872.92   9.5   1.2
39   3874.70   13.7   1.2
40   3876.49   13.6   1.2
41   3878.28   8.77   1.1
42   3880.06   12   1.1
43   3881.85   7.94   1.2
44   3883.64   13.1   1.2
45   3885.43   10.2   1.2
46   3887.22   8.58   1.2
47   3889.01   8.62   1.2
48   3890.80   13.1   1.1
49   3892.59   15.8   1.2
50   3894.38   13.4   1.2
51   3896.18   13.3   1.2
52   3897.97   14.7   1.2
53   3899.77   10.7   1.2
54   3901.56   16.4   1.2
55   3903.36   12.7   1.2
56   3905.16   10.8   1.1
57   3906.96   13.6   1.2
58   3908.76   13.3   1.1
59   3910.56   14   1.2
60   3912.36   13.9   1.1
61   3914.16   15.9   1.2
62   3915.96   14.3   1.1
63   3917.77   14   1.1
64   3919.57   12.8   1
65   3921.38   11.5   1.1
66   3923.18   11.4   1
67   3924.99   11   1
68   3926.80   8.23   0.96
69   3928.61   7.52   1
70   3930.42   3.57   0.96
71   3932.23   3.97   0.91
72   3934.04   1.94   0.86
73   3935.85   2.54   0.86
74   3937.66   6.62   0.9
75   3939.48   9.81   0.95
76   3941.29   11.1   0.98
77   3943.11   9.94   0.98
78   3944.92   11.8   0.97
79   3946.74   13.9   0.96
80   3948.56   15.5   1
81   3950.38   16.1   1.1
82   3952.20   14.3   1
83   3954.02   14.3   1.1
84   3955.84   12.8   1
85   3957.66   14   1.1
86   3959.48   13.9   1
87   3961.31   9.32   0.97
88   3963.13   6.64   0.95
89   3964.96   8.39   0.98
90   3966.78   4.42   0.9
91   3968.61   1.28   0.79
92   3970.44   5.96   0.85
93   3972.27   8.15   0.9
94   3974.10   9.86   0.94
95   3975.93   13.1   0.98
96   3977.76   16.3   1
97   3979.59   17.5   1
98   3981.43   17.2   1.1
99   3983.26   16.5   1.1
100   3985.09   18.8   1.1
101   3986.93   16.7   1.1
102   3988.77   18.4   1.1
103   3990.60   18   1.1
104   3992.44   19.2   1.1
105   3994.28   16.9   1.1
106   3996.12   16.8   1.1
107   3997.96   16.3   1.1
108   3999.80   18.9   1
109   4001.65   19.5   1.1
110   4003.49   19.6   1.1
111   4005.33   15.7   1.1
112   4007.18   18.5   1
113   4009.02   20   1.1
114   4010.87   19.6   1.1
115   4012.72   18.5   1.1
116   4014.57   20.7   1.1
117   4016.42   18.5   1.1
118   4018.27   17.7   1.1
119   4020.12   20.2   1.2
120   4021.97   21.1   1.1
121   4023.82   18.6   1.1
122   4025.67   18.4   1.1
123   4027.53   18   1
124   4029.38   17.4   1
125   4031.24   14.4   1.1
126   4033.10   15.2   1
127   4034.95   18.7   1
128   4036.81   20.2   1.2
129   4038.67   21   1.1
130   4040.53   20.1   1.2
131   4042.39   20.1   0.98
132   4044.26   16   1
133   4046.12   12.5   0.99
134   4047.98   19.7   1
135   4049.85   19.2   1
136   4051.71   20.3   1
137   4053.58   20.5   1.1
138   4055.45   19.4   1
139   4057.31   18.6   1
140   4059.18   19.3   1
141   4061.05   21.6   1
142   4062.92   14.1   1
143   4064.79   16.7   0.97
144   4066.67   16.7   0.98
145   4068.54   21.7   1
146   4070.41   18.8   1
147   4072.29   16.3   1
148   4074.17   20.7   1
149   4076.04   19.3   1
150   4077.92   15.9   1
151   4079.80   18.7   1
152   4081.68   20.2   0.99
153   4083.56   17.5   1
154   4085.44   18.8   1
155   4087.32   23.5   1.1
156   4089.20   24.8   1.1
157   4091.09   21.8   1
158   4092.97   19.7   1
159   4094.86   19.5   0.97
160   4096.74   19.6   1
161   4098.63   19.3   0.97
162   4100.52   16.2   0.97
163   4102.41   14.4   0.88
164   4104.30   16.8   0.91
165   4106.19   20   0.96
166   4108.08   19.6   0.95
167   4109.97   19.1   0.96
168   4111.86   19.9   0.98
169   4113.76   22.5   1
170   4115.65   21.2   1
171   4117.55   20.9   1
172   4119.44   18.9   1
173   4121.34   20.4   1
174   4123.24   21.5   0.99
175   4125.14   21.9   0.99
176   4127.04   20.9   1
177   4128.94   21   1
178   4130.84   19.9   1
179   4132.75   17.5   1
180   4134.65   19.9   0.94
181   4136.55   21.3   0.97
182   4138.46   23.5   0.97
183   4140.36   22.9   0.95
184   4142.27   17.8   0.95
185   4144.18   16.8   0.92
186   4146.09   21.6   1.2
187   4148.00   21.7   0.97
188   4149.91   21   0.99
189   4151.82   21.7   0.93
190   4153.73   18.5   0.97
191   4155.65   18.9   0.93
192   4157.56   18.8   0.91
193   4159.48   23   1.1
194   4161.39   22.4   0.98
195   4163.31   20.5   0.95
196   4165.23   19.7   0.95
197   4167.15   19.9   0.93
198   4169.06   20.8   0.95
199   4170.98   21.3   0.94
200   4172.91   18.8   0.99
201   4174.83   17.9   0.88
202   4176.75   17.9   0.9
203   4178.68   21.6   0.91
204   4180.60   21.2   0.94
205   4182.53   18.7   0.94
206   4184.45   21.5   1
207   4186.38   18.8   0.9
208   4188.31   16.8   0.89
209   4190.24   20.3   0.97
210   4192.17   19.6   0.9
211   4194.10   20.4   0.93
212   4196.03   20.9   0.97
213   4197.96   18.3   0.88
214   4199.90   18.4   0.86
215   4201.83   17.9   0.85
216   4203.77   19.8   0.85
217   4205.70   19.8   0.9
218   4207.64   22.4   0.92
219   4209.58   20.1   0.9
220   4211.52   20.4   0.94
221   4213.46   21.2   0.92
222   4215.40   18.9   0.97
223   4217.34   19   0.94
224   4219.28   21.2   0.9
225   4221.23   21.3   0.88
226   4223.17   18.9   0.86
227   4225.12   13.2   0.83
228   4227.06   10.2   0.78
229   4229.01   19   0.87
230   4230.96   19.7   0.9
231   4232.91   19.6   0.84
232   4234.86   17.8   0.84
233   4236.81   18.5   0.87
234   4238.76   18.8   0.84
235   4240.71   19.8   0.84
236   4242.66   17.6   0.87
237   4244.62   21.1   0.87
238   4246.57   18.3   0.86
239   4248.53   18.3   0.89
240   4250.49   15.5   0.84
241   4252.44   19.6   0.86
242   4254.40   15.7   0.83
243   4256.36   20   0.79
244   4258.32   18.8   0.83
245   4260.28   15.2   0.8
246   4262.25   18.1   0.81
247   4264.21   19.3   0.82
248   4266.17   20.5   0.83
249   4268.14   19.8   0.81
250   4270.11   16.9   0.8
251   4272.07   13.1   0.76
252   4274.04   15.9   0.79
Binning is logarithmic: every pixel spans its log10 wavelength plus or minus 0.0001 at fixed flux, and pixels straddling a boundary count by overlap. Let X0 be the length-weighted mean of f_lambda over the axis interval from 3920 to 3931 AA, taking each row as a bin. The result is 9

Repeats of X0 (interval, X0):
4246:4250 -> 18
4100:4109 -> 17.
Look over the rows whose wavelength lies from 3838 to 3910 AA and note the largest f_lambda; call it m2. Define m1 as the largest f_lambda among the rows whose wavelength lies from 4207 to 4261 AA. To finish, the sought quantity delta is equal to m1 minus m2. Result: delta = 6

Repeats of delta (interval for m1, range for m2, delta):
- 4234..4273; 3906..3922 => 5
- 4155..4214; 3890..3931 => 7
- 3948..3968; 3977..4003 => -3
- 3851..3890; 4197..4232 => -7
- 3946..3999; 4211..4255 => -2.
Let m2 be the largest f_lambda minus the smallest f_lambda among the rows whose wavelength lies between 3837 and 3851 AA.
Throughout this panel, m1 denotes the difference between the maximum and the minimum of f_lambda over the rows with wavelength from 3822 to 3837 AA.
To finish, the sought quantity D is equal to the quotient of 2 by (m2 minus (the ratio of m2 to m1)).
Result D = 0.21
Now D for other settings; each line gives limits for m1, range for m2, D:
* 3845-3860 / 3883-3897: 0.32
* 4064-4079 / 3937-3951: 0.25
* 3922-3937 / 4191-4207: 0.75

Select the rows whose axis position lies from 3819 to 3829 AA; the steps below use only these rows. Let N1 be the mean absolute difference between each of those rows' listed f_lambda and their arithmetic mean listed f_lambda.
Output 2.0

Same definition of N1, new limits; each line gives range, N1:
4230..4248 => 0.9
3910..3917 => 0.7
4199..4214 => 1.0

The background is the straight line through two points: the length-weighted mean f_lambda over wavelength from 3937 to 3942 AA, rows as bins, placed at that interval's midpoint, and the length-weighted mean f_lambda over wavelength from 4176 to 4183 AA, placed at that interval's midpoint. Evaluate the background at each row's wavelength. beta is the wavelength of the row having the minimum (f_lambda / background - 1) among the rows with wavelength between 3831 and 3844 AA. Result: 3837.41 AA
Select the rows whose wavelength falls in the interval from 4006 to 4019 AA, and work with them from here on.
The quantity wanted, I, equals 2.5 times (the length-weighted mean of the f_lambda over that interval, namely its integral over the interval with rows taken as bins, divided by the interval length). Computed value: 47.5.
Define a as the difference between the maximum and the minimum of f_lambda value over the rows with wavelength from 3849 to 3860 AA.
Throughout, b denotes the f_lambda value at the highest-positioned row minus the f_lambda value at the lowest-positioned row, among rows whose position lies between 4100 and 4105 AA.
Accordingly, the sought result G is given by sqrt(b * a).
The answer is 2.0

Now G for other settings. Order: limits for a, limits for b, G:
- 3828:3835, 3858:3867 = 3.7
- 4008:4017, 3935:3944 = 4.0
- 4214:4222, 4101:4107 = 3.7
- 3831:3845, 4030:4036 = 6.9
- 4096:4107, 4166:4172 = 2.8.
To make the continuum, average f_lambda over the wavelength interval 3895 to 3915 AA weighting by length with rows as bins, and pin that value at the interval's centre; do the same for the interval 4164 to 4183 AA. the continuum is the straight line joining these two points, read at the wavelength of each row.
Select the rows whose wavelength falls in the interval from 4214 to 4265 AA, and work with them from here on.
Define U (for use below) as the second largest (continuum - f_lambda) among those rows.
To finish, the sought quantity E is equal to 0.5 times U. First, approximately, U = 7.8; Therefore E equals 3.9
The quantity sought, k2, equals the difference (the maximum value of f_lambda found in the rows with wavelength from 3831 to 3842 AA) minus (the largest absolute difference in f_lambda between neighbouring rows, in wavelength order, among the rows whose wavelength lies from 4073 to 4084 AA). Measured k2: 3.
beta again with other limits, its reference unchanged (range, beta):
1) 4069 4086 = 4077.92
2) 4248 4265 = 4260.28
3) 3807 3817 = 3816.27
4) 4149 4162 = 4153.73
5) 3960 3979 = 3968.61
